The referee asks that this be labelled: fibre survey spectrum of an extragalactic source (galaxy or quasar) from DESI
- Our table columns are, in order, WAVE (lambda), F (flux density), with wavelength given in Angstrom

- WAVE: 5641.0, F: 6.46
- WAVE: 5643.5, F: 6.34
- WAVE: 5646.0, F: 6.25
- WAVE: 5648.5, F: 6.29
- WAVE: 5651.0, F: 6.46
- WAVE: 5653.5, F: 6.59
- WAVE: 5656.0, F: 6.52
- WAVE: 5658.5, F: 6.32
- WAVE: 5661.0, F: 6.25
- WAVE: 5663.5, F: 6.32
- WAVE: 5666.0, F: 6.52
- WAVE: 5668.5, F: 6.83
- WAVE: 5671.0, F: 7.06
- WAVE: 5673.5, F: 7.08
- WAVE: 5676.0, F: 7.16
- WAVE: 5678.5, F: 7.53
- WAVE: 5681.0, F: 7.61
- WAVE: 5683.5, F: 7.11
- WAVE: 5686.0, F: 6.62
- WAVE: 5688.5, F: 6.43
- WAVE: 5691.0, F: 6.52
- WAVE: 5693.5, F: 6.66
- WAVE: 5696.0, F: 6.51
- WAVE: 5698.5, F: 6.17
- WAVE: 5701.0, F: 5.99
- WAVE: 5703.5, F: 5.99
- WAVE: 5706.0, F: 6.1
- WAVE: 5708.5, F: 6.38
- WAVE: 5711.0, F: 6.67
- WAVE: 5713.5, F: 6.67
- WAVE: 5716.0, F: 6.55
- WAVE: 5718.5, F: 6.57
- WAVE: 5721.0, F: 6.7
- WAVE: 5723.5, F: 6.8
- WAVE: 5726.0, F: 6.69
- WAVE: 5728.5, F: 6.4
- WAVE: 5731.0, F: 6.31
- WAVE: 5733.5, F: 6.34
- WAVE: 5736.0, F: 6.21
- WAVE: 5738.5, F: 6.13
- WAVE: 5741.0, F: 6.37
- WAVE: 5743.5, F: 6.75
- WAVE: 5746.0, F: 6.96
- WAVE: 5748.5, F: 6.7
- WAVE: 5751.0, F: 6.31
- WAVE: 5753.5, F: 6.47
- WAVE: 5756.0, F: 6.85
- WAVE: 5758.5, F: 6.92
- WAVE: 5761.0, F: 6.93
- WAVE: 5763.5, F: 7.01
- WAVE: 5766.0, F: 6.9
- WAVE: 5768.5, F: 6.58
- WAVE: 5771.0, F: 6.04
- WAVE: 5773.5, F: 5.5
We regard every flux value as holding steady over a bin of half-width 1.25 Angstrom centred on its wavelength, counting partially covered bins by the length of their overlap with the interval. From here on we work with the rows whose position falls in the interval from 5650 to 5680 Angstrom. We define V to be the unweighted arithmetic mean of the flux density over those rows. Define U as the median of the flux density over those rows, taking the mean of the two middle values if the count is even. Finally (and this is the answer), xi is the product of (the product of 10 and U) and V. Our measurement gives 440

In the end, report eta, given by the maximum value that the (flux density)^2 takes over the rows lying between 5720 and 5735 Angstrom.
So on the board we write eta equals 46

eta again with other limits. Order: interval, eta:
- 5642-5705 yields 58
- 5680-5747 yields 58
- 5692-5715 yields 44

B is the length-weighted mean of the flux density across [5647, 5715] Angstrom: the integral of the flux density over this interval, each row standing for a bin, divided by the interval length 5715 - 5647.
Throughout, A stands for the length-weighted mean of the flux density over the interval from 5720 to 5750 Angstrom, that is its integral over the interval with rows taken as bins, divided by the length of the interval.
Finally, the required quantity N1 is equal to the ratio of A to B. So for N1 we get 0.99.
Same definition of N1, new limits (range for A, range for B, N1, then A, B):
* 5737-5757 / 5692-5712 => 1.04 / 6.56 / 6.31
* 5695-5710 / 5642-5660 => 0.97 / 6.19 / 6.39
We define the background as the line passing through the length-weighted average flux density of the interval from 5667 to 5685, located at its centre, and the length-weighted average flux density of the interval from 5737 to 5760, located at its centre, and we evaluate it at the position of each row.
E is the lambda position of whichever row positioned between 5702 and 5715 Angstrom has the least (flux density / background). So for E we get 5703.5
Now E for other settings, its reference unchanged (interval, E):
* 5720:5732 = 5731.0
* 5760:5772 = 5771.0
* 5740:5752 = 5741.0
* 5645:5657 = 5646.0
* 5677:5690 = 5688.5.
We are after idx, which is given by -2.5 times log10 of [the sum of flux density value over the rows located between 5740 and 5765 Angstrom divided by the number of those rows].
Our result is -2.07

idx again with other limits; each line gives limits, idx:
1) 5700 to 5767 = -2.04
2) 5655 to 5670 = -2.03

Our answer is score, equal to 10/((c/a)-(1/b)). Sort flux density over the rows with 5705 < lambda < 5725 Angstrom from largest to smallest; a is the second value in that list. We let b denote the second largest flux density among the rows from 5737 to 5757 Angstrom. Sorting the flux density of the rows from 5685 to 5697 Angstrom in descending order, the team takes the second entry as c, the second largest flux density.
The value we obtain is 11.9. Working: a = 6.7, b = 6.85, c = 6.62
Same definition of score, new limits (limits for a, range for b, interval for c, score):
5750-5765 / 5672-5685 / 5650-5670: 12.2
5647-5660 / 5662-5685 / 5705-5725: 11.2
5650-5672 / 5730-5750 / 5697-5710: 13.2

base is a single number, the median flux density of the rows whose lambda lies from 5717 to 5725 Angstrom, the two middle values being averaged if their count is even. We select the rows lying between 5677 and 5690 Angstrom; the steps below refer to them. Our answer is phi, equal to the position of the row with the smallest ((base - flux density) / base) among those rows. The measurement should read 5681.0 Angstrom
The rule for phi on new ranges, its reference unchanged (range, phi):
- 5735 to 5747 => 5746.0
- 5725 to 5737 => 5726.0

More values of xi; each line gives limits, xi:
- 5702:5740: 412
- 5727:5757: 414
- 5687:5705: 407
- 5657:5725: 436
